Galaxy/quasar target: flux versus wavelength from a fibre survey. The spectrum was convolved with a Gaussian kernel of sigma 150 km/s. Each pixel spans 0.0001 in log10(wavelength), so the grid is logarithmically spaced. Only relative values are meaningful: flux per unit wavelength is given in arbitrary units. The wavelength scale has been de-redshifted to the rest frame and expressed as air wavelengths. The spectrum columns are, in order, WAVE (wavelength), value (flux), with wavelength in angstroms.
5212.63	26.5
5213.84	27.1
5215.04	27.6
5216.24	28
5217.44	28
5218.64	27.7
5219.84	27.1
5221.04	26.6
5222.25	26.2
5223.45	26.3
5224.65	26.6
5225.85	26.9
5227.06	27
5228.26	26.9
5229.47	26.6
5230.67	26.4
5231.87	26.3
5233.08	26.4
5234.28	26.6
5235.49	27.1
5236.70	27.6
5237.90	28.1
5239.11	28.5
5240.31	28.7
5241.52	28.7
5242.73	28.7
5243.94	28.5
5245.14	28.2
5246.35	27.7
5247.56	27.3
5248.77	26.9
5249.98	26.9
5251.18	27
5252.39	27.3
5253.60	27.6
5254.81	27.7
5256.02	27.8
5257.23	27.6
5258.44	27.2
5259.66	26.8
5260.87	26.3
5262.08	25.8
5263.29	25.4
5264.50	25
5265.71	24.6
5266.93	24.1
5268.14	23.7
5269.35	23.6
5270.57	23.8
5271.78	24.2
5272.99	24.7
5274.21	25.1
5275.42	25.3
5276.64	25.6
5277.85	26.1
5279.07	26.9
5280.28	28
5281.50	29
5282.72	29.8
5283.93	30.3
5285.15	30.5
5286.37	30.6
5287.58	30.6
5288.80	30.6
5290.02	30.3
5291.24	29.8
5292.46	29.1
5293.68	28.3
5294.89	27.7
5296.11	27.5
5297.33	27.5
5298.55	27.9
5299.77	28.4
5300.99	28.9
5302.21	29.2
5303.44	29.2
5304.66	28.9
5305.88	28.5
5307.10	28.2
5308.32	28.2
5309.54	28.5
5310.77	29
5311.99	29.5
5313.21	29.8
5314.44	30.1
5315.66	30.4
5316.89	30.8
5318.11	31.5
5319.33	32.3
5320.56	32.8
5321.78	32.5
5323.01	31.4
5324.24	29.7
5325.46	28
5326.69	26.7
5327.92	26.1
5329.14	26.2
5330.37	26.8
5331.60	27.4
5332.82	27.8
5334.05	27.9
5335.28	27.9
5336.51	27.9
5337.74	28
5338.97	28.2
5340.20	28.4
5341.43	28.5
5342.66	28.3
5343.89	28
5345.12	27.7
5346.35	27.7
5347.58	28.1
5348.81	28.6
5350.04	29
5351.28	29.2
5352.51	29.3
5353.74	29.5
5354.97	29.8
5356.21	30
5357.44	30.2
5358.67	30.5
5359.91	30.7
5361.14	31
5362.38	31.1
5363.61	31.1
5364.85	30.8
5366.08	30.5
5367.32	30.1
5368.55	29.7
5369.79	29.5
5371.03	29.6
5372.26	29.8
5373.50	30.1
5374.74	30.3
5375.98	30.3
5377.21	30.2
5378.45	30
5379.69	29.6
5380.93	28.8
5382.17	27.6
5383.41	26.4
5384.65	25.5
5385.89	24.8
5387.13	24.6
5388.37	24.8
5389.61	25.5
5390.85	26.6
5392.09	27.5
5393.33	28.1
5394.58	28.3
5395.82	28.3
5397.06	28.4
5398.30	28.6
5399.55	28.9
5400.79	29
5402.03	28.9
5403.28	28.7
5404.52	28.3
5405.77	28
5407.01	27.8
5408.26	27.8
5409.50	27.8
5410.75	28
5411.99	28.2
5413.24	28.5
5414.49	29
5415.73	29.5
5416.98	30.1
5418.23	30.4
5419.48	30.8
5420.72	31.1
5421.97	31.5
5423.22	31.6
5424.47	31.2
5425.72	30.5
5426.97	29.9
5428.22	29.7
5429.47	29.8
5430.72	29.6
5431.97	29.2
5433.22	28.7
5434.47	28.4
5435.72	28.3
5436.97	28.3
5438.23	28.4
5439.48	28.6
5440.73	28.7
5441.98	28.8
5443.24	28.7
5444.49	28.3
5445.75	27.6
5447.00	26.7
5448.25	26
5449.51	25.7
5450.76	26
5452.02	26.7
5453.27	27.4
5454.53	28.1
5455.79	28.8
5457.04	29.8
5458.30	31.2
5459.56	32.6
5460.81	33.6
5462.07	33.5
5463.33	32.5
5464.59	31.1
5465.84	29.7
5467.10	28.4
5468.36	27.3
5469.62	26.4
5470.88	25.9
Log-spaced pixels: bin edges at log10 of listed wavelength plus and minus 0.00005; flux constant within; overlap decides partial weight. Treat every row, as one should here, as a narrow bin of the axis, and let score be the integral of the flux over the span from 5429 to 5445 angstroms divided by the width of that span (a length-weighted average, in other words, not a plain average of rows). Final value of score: 28.8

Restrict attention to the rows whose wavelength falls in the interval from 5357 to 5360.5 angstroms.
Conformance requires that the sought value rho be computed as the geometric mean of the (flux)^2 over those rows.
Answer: 928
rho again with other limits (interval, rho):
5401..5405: 820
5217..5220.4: 762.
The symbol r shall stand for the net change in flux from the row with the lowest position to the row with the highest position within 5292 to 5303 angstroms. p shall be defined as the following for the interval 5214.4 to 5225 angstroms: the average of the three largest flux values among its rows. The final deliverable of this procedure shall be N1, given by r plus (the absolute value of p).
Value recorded 28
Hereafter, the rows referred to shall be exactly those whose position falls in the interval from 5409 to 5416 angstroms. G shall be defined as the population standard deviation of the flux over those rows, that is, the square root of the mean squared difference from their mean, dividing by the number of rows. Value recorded 0.59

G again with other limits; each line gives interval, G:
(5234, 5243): 0.76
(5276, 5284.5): 1.69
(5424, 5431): 0.56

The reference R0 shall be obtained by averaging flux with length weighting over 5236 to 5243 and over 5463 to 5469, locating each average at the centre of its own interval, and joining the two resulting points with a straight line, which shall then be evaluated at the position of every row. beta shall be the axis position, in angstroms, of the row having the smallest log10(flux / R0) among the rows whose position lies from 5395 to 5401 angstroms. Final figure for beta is 5395.82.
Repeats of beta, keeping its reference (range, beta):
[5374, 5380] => 5379.69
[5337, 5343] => 5337.74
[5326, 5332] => 5327.92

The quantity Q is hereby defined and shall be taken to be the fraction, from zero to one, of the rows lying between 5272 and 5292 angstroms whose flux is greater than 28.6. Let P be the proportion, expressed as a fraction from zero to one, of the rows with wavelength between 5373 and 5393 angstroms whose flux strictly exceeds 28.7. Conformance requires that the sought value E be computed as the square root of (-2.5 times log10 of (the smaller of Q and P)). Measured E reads 0.9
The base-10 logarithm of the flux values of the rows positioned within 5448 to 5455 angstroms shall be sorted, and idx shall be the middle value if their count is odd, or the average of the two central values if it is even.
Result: 1.42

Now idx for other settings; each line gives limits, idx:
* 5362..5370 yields 1.48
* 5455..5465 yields 1.50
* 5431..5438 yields 1.45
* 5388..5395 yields 1.43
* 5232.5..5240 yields 1.44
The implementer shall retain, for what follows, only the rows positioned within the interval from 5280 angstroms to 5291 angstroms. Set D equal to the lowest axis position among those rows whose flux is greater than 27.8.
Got 5280.28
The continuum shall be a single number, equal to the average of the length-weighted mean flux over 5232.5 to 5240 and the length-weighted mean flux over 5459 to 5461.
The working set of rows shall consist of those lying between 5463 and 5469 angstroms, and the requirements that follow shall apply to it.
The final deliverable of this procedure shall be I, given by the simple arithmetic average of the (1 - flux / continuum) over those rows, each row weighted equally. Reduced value 0.02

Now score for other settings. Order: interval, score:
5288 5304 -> 28.8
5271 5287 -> 27.4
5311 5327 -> 30.5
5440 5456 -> 27.5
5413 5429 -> 30.3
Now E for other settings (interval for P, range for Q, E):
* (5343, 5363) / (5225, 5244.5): 1.3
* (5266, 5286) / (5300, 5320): 1.2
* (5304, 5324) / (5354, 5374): 0.6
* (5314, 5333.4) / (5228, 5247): 1.3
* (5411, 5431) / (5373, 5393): 0.9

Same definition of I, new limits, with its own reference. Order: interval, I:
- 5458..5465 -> -0.07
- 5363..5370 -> 0.00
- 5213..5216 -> 0.10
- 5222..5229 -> 0.12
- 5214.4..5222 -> 0.09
